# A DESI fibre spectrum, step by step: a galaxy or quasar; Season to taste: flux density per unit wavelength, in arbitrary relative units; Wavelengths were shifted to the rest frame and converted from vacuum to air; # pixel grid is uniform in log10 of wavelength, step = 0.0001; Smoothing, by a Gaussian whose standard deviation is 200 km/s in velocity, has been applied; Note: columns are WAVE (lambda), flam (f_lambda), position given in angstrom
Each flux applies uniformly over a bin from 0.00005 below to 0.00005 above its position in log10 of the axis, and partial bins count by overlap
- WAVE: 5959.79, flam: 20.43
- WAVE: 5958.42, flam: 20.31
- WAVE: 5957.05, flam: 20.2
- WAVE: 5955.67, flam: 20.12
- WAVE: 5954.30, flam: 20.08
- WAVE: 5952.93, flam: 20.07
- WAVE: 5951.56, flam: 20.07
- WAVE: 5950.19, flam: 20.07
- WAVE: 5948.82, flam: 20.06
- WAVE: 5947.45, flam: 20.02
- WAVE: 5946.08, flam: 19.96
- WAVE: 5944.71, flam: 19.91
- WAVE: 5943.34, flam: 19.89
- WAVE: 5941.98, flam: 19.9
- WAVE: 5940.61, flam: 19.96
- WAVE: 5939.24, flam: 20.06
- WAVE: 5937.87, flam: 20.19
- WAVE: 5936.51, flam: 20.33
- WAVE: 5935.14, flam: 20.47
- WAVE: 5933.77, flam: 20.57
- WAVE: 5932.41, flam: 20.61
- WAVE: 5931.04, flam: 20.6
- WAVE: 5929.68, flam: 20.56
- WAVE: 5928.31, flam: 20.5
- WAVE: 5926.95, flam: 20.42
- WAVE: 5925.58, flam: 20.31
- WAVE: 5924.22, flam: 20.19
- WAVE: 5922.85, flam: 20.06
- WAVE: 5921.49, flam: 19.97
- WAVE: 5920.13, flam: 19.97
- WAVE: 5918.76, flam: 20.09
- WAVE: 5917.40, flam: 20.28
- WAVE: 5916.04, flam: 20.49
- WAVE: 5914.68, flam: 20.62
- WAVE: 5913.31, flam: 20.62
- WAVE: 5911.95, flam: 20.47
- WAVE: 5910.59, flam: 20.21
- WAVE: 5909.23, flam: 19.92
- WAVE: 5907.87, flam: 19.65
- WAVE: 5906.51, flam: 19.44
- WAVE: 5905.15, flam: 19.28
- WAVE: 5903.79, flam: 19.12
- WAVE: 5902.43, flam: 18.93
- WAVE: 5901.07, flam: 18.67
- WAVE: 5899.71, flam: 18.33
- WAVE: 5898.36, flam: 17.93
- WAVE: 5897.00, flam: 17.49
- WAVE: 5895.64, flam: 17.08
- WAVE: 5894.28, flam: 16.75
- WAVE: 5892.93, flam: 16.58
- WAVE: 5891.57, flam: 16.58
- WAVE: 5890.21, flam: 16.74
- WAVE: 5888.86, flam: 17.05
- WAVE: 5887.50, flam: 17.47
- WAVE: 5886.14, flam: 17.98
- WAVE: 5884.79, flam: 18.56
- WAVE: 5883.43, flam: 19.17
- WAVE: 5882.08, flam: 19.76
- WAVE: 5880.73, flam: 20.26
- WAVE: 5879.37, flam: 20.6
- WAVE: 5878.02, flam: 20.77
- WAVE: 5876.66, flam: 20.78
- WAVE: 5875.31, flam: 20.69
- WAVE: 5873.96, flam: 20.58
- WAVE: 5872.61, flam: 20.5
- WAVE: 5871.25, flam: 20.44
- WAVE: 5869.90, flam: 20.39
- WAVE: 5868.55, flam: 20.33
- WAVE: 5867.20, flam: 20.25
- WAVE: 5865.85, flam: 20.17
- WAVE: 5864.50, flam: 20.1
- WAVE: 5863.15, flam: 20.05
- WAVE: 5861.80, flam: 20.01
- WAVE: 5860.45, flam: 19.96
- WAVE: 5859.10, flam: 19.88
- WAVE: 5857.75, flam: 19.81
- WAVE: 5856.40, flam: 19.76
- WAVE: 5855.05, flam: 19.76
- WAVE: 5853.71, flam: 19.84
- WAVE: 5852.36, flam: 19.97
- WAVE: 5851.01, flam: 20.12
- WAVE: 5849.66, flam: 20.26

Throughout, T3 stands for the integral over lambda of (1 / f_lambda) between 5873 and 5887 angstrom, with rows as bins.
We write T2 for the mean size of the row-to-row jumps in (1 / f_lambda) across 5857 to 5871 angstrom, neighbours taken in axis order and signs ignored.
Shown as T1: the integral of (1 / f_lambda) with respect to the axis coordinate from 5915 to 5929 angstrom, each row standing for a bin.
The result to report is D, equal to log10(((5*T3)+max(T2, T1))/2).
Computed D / 0.324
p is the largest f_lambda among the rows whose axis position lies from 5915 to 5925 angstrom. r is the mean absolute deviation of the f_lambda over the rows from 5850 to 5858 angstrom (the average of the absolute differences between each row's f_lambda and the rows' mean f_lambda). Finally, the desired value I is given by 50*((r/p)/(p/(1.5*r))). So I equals 0.002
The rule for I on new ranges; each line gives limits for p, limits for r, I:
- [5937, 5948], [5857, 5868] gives 0.002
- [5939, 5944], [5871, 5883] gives 0.009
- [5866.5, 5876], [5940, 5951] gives 0.001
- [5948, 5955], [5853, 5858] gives 0.000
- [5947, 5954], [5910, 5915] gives 0.004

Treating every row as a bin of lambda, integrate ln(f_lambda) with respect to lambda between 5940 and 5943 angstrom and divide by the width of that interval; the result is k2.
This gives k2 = 3.00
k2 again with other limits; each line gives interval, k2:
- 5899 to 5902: 2.92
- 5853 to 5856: 2.99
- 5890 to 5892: 2.81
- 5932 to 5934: 3.03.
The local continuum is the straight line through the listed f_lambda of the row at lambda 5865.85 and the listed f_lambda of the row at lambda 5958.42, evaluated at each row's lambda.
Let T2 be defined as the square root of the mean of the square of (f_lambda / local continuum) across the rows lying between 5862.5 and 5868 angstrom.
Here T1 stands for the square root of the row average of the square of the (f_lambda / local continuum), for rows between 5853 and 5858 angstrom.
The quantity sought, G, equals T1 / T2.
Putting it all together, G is 0.98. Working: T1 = 0.982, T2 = 1.00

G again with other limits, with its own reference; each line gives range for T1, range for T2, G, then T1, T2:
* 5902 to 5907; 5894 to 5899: 1.11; 0.949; 0.86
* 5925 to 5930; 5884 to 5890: 1.15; 1.009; 0.88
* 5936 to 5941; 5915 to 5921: 0.99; 0.993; 1.00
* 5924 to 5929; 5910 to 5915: 0.99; 1.005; 1.01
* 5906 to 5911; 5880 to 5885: 1.02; 0.979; 0.96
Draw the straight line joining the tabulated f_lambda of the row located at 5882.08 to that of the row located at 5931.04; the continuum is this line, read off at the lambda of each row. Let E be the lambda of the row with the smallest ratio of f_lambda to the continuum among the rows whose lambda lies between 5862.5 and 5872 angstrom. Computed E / 5863.15 angstrom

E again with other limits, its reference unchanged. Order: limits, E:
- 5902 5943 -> 5902.43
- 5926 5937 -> 5936.51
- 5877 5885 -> 5884.79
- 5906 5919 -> 5906.51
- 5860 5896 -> 5892.93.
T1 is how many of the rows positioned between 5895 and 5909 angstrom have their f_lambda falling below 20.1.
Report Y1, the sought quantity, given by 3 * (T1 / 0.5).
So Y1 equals 60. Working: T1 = 10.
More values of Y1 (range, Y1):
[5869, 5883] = 6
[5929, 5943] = 18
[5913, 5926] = 24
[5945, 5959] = 42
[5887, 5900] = 60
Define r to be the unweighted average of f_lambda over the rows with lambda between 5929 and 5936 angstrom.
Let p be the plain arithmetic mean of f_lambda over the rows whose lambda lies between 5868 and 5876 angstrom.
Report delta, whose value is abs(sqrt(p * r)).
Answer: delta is 20.5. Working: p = 20.5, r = 20.6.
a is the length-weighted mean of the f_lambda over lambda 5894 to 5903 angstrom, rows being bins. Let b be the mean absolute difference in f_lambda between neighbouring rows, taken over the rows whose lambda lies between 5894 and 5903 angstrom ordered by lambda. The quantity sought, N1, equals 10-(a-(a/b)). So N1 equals 41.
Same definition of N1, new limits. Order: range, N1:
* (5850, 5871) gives 273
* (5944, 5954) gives 741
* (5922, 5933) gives 249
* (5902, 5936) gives 145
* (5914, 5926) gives 153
